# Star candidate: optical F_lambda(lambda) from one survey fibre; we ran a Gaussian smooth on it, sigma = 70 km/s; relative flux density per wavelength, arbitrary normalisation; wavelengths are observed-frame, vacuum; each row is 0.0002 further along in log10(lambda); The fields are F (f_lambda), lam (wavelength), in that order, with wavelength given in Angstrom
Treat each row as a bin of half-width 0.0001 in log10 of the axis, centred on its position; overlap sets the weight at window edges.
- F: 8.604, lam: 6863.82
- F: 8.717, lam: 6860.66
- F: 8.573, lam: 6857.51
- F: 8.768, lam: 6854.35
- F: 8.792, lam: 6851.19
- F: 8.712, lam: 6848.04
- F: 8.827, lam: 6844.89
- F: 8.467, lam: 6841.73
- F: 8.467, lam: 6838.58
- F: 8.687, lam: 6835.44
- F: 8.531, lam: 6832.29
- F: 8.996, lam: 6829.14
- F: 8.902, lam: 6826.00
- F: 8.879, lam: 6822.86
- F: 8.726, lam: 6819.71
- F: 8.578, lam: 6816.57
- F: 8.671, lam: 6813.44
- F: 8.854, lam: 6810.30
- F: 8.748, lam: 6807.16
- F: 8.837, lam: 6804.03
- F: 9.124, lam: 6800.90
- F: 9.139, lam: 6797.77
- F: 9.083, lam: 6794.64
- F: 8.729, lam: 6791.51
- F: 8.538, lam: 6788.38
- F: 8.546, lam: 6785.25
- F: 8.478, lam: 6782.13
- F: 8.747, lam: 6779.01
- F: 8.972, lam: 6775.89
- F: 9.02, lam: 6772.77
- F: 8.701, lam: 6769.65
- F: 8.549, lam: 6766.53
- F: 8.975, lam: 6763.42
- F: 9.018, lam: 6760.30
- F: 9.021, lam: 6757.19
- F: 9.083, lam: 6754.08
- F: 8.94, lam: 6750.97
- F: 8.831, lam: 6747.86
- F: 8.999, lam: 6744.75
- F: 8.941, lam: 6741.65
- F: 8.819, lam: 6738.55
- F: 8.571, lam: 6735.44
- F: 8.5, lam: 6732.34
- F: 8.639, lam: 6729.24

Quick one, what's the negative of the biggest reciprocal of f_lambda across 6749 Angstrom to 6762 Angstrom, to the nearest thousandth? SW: -0.112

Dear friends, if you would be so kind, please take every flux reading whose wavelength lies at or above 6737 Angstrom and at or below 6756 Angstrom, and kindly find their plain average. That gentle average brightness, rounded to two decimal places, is 8.94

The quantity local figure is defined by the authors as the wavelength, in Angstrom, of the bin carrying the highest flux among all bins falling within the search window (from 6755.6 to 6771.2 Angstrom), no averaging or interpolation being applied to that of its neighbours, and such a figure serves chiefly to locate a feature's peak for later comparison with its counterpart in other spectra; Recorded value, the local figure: 6757.19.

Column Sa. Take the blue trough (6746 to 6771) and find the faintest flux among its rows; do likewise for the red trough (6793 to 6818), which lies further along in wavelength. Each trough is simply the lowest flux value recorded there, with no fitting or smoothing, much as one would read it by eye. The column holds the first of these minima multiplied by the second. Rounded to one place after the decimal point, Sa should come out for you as 73.3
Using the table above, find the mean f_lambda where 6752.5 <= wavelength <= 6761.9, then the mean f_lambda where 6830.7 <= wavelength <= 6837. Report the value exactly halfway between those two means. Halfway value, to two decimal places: 8.82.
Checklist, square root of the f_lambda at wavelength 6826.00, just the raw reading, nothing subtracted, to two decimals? 2.98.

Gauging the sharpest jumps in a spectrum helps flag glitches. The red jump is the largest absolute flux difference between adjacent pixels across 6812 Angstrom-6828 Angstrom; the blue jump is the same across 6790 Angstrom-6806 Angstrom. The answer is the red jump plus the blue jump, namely 0.51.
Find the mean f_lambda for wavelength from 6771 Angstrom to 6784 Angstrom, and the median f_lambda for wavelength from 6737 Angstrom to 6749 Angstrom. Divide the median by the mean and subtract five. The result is -3.99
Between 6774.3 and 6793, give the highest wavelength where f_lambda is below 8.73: 6791.51 Angstrom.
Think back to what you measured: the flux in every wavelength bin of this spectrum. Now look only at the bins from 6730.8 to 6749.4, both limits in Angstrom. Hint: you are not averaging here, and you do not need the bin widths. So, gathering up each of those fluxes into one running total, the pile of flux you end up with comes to 53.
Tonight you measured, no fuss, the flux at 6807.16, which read 8.748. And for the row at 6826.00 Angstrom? 8.902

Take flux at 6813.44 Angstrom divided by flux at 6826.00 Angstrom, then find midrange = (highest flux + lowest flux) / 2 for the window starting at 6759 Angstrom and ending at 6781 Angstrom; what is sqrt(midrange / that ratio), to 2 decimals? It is 3.00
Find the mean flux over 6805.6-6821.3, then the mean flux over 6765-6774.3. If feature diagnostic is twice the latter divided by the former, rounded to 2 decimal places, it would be 2.01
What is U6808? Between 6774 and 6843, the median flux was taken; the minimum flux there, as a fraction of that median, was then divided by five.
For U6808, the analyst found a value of 0.1938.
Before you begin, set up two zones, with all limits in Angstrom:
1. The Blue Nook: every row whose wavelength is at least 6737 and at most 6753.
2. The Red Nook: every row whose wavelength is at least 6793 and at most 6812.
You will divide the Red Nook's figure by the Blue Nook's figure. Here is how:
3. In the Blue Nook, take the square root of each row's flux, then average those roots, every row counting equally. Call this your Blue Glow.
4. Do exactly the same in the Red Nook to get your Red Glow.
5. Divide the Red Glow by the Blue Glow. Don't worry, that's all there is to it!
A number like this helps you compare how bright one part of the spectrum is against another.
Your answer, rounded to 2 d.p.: 1.00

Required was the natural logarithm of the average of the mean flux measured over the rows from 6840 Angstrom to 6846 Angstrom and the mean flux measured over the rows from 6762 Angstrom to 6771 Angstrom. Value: 2.16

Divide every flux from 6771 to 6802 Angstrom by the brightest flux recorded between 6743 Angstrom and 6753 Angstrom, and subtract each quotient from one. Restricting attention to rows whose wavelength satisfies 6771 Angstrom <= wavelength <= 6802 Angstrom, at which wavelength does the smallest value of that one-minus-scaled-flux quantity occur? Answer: 6797.77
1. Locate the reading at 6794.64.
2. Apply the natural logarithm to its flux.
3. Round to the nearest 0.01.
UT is 2.21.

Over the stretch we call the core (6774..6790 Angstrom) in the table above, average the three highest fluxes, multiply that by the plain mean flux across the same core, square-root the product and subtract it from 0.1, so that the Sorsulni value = -8.61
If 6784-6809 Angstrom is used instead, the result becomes -8.88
